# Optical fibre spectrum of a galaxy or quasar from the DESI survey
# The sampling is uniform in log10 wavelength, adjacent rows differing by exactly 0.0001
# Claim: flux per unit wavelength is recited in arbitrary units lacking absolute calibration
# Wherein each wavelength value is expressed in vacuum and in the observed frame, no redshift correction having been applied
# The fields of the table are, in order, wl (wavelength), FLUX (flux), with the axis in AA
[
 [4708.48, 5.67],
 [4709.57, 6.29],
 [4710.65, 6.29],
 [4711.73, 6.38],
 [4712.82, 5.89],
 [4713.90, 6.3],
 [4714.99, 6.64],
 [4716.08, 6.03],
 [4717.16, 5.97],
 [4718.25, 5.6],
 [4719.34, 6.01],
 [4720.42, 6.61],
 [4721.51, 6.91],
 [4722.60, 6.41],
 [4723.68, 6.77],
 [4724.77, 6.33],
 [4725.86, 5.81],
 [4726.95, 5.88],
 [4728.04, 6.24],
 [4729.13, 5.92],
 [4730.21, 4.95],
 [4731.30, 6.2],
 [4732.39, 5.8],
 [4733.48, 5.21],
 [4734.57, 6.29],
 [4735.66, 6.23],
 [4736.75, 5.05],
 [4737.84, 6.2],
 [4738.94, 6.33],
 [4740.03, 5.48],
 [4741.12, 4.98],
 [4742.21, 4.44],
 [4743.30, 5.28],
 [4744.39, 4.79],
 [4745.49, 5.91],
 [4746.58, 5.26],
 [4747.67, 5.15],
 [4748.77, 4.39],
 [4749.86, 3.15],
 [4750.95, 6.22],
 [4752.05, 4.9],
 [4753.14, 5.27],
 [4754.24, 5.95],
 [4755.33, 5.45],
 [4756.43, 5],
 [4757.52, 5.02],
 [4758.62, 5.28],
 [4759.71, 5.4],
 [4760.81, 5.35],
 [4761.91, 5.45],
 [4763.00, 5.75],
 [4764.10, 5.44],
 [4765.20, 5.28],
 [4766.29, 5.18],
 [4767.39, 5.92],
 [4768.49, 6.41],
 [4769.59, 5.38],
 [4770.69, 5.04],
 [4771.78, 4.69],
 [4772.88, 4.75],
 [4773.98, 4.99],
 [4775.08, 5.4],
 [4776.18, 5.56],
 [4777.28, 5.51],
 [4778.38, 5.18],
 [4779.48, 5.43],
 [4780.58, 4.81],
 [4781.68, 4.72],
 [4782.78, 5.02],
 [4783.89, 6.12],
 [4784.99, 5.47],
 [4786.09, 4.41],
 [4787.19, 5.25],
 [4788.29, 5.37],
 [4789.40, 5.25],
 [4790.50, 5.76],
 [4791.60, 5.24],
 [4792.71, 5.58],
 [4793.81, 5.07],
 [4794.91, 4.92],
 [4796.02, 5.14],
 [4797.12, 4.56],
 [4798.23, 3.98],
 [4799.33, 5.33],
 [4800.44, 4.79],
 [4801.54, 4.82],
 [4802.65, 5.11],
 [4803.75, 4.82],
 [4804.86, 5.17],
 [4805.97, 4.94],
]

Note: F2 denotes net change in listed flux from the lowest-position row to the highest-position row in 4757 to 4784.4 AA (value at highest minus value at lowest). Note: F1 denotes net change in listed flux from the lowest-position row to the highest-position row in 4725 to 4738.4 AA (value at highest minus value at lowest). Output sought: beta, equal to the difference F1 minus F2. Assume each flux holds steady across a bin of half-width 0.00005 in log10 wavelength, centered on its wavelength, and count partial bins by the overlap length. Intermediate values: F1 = 0.39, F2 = 1.1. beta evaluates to -0.7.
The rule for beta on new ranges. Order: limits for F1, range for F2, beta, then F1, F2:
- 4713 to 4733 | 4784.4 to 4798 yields 0.4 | -0.50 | -0.9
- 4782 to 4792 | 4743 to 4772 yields 0.8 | 0.22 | -0.6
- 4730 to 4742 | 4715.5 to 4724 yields -0.7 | 0.03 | 0.7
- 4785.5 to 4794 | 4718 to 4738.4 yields 0.1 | 0.66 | 0.6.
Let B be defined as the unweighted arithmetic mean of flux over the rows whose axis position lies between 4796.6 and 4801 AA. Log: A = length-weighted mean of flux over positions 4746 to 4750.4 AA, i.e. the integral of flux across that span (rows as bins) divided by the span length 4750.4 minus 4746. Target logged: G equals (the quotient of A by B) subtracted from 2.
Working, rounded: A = 4.5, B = 4.7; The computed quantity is 1.03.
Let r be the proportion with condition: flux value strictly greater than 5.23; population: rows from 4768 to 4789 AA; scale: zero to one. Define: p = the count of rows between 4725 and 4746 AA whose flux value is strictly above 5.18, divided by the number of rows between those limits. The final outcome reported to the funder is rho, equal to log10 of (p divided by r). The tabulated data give 0.15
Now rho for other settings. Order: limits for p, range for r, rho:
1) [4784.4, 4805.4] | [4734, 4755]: -0.14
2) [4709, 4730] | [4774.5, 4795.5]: 0.20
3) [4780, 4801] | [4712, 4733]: -0.30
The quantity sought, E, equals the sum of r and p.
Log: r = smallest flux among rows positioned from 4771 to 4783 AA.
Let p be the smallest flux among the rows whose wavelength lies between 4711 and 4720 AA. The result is 10.3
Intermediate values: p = 5.6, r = 4.69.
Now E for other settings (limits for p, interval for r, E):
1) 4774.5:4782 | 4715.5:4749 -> 9.1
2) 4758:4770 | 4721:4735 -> 10.1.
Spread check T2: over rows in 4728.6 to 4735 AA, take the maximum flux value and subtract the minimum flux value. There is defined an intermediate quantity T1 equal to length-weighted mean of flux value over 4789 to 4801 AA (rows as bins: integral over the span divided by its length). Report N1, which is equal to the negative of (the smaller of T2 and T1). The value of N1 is -1.34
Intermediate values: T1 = 5.06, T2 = 1.34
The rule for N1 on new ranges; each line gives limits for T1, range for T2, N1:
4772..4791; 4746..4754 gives -3.07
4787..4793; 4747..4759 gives -3.07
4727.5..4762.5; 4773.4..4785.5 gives -1.40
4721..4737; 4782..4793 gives -1.71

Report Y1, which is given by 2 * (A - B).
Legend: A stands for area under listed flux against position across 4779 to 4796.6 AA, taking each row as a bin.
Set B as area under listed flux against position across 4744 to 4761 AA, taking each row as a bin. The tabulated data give 9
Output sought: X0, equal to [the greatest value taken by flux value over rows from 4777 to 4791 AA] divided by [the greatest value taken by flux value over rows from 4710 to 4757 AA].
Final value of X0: 0.89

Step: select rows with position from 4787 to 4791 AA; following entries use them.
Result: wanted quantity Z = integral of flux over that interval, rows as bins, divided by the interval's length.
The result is 5.4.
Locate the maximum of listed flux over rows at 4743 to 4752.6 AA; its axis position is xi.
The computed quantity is 4750.95 AA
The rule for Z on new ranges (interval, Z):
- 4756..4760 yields 5.2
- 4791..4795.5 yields 5.2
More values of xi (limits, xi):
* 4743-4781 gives 4768.49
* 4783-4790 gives 4783.89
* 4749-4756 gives 4750.95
